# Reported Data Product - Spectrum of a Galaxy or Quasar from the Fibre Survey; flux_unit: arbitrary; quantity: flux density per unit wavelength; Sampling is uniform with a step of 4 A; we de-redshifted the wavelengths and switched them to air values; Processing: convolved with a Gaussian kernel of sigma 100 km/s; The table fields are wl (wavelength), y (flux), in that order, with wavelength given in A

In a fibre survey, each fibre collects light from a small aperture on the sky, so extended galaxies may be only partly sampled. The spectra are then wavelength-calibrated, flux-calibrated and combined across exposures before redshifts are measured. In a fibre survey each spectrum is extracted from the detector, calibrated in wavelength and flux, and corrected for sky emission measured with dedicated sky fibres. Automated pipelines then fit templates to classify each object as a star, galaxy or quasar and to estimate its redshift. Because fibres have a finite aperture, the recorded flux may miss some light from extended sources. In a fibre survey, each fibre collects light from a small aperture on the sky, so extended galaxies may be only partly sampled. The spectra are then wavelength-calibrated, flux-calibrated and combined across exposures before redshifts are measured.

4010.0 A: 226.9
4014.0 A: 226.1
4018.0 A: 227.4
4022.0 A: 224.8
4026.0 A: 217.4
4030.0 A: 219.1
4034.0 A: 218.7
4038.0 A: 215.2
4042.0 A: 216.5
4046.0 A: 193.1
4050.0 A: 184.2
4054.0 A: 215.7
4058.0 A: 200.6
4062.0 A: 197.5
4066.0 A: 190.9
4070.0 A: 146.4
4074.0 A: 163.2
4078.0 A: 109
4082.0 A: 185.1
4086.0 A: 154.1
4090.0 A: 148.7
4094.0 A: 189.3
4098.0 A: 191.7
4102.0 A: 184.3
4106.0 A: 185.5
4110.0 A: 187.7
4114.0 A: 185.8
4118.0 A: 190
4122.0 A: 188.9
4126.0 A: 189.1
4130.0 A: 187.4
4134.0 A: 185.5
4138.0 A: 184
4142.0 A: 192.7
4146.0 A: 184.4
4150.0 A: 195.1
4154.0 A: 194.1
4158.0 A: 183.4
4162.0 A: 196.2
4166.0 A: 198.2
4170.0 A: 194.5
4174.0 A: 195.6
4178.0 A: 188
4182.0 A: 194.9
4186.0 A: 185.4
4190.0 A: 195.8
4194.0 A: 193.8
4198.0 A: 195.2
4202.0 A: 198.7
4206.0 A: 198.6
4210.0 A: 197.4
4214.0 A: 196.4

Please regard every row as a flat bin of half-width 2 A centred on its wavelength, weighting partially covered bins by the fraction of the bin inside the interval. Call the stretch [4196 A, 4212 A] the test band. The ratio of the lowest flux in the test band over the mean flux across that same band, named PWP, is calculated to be 0.99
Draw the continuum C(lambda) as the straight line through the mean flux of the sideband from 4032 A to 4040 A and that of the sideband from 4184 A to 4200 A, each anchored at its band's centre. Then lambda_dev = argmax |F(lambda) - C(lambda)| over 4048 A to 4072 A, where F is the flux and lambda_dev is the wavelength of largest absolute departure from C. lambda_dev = 4070.0 A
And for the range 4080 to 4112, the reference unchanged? 4090.0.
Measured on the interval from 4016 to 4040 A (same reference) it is 4018.0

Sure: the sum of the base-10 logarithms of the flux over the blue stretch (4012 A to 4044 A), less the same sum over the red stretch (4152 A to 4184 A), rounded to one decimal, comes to 0.5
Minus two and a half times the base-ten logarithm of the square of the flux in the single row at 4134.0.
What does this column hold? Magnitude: -11.3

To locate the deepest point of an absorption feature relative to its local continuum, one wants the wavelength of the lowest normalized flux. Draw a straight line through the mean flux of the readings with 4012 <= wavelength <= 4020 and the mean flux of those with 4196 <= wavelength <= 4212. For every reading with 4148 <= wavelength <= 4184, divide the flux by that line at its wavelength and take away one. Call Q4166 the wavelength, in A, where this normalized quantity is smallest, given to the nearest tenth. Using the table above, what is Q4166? 4158.0 A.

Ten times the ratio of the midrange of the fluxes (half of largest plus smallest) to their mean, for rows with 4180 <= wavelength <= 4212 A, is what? 9.8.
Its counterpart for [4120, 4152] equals 10.1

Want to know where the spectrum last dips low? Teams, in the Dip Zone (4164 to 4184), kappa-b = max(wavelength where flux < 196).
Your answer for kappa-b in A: 4182.0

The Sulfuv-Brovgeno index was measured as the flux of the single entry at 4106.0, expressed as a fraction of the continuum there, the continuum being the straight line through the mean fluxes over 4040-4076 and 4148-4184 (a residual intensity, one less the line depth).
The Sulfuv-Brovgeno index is 0.969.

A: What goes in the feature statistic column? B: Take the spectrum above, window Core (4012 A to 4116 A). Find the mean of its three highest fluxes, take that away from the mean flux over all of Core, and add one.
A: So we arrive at -34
